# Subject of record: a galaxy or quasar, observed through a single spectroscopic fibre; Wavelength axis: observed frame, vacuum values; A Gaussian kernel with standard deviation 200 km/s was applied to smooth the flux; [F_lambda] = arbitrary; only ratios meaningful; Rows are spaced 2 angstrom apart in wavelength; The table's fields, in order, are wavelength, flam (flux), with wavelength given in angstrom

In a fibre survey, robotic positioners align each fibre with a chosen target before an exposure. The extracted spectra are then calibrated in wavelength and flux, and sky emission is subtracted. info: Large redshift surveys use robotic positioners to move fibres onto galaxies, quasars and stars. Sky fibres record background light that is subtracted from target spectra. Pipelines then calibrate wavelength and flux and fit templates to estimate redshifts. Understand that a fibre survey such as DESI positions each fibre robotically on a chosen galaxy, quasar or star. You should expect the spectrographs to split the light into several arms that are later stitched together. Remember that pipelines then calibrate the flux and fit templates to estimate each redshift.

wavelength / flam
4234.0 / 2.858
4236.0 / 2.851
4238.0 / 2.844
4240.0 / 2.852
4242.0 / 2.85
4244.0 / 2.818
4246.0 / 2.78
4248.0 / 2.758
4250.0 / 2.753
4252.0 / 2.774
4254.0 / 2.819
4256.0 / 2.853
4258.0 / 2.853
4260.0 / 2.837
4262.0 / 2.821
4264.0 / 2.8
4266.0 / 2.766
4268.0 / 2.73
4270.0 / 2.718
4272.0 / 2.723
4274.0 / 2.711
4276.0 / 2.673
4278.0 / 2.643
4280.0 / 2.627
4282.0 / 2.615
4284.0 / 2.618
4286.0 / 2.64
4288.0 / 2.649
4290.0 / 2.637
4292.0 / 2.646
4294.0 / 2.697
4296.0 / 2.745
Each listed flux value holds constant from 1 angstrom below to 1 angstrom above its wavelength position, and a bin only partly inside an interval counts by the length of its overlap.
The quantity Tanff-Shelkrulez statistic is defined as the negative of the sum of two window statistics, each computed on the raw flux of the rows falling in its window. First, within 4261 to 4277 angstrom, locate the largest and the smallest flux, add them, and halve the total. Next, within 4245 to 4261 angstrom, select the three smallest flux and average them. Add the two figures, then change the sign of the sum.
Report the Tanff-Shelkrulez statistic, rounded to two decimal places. -5.51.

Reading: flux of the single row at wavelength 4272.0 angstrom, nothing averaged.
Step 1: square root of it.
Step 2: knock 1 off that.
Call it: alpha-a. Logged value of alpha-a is 0.65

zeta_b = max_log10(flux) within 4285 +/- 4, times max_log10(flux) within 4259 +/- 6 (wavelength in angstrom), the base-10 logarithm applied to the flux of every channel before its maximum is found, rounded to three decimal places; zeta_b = 0.193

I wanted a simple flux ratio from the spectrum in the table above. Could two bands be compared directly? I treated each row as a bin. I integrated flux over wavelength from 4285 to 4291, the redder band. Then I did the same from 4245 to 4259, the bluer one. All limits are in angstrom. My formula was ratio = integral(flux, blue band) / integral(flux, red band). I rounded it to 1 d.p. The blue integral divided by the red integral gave 2.5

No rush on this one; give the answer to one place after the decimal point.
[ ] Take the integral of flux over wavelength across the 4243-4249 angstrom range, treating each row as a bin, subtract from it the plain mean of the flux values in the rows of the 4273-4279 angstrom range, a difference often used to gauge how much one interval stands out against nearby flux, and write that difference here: 14.0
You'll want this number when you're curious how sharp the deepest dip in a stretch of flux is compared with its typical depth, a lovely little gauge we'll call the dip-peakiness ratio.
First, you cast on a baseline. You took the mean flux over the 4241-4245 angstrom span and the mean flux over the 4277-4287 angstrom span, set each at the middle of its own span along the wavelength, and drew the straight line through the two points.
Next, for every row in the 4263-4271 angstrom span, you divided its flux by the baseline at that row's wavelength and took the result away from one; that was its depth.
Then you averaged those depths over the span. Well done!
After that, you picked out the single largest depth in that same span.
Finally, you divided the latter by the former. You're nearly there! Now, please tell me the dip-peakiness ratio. 0.6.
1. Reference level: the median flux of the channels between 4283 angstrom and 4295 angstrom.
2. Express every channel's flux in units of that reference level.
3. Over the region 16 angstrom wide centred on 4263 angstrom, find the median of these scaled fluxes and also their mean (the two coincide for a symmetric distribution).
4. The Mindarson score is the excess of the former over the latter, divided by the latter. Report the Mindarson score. 0.005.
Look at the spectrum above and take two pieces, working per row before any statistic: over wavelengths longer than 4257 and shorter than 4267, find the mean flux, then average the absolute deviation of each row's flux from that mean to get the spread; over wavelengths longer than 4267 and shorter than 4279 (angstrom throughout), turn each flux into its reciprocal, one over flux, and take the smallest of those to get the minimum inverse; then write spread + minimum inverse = 0.392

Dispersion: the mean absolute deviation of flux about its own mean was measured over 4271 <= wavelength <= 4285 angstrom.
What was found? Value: 0.038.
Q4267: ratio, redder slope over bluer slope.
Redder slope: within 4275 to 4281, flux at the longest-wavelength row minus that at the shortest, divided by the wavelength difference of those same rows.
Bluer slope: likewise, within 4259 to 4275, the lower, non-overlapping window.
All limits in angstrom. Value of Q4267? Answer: 1.3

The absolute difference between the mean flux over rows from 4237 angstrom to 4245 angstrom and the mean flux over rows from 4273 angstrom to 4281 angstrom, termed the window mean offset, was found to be 0.18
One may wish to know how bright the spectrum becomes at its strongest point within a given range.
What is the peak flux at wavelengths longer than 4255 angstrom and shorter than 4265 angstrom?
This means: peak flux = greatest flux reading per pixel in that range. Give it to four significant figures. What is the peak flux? 2.853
